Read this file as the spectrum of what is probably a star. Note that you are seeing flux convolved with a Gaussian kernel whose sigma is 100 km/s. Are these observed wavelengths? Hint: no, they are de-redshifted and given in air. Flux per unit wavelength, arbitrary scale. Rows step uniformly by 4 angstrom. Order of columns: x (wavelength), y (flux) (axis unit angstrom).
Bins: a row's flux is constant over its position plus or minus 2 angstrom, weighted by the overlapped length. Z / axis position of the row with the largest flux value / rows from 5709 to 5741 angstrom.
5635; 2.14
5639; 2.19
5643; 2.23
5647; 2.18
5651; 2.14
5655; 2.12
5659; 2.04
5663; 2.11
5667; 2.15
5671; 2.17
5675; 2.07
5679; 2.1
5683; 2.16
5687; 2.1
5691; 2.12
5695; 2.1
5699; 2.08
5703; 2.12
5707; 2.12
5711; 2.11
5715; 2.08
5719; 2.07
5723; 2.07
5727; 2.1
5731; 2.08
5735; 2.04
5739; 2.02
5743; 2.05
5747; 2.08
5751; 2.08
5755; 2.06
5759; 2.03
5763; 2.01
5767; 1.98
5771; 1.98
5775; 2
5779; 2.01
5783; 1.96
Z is 5711 angstrom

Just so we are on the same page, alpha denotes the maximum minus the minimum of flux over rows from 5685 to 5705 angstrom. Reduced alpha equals 0.040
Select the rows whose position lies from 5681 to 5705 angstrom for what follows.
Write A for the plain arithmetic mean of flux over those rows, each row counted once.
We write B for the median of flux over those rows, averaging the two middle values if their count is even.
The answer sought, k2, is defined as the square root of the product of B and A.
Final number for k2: 2.112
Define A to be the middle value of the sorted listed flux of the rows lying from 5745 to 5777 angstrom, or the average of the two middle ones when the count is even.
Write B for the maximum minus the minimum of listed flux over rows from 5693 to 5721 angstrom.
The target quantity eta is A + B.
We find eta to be 2.07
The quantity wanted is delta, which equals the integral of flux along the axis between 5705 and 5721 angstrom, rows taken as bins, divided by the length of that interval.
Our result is 2.095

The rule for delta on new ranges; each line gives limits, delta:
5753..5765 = 2.033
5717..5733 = 2.080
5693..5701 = 2.090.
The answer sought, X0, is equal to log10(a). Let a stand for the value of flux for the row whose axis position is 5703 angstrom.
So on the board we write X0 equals 0.326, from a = 2.12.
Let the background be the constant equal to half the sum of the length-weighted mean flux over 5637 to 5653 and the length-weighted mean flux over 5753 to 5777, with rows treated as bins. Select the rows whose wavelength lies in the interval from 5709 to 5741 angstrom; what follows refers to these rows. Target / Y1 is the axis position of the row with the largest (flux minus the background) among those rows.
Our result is 5711 angstrom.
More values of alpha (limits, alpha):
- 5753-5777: 0.080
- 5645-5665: 0.140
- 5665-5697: 0.100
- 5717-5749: 0.080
